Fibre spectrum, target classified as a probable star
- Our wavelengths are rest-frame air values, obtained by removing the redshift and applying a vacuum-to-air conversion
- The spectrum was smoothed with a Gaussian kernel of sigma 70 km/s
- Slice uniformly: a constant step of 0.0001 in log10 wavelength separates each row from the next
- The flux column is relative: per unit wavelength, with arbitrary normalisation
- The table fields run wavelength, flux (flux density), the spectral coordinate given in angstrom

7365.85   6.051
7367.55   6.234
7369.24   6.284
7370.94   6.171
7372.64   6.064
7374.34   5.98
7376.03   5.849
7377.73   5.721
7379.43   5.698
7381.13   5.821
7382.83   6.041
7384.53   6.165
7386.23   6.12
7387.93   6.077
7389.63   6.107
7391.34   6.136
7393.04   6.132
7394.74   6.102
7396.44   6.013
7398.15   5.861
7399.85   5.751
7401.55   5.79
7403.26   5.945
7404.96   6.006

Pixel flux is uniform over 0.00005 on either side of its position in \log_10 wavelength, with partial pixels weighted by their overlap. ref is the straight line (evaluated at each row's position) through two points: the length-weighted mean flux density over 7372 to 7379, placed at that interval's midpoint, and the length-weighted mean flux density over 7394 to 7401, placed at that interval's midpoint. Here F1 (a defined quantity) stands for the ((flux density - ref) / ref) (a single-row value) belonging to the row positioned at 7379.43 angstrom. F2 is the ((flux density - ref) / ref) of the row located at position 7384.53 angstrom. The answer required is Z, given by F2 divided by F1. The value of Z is -1.3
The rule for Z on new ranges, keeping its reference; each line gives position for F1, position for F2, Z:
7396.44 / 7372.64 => 2.0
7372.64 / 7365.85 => 1.0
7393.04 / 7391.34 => 1.0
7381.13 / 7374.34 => -1.2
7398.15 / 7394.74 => -2.7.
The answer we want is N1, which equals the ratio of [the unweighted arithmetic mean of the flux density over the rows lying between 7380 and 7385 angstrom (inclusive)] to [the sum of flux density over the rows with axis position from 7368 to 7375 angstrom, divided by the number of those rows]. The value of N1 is 0.981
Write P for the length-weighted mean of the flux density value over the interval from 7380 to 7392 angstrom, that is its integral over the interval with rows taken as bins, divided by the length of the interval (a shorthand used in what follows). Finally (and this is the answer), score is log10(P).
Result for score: 0.782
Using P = 6.05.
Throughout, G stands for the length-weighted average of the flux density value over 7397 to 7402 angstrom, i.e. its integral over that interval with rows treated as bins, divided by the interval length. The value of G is 5.82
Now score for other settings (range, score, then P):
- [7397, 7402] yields 0.765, 5.82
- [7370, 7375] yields 0.783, 6.07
